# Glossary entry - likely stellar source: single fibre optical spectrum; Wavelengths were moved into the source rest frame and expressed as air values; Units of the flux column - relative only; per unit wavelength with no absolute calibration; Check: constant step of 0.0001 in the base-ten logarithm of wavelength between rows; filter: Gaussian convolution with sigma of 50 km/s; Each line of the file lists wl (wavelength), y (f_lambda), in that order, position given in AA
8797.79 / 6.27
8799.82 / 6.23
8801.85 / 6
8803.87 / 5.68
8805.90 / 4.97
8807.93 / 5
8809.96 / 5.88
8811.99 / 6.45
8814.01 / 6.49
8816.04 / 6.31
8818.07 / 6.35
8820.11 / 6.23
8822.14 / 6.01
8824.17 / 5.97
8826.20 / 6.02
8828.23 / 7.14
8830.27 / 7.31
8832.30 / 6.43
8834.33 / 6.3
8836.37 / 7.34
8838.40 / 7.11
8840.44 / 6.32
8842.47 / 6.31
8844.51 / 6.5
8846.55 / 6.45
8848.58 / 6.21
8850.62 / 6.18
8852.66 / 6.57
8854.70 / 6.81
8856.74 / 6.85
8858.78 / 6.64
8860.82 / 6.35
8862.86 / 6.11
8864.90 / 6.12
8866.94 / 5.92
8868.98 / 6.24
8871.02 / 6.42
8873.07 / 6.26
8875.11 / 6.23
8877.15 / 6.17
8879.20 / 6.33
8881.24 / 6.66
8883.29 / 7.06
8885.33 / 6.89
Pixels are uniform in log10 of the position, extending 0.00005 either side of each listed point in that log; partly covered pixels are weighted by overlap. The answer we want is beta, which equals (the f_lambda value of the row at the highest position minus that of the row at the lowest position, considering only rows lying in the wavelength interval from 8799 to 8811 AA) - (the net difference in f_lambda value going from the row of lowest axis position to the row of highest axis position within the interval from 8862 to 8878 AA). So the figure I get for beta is -0.4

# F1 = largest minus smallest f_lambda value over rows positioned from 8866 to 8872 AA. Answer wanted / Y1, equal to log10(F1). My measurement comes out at -0.3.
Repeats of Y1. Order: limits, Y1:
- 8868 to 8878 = -0.6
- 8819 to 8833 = 0.1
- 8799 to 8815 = 0.2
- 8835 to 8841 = 0.0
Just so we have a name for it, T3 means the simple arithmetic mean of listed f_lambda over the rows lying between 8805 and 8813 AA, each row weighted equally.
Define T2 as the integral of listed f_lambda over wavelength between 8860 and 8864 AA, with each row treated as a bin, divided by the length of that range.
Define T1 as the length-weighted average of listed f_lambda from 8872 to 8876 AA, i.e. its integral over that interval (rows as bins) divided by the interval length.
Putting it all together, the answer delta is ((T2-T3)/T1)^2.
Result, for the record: 0.011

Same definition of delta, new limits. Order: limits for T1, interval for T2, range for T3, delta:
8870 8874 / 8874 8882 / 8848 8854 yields 0.000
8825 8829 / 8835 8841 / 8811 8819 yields 0.007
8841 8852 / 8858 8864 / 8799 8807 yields 0.010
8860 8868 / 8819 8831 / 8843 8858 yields 0.000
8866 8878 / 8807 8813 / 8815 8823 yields 0.005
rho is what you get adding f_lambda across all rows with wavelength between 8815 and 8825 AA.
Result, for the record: 31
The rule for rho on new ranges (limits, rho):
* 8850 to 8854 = 13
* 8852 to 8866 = 45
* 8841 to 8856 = 45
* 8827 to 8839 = 42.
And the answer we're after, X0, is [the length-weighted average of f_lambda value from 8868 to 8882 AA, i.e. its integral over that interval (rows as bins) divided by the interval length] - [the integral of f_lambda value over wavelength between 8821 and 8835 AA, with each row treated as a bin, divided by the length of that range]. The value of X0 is -0.14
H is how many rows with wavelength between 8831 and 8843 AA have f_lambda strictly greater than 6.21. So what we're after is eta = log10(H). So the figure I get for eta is 0.78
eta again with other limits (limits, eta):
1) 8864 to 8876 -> 0.60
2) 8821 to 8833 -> 0.48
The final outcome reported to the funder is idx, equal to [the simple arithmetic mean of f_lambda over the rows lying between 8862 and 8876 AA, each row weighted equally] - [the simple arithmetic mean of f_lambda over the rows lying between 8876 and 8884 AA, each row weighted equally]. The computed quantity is -0.37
